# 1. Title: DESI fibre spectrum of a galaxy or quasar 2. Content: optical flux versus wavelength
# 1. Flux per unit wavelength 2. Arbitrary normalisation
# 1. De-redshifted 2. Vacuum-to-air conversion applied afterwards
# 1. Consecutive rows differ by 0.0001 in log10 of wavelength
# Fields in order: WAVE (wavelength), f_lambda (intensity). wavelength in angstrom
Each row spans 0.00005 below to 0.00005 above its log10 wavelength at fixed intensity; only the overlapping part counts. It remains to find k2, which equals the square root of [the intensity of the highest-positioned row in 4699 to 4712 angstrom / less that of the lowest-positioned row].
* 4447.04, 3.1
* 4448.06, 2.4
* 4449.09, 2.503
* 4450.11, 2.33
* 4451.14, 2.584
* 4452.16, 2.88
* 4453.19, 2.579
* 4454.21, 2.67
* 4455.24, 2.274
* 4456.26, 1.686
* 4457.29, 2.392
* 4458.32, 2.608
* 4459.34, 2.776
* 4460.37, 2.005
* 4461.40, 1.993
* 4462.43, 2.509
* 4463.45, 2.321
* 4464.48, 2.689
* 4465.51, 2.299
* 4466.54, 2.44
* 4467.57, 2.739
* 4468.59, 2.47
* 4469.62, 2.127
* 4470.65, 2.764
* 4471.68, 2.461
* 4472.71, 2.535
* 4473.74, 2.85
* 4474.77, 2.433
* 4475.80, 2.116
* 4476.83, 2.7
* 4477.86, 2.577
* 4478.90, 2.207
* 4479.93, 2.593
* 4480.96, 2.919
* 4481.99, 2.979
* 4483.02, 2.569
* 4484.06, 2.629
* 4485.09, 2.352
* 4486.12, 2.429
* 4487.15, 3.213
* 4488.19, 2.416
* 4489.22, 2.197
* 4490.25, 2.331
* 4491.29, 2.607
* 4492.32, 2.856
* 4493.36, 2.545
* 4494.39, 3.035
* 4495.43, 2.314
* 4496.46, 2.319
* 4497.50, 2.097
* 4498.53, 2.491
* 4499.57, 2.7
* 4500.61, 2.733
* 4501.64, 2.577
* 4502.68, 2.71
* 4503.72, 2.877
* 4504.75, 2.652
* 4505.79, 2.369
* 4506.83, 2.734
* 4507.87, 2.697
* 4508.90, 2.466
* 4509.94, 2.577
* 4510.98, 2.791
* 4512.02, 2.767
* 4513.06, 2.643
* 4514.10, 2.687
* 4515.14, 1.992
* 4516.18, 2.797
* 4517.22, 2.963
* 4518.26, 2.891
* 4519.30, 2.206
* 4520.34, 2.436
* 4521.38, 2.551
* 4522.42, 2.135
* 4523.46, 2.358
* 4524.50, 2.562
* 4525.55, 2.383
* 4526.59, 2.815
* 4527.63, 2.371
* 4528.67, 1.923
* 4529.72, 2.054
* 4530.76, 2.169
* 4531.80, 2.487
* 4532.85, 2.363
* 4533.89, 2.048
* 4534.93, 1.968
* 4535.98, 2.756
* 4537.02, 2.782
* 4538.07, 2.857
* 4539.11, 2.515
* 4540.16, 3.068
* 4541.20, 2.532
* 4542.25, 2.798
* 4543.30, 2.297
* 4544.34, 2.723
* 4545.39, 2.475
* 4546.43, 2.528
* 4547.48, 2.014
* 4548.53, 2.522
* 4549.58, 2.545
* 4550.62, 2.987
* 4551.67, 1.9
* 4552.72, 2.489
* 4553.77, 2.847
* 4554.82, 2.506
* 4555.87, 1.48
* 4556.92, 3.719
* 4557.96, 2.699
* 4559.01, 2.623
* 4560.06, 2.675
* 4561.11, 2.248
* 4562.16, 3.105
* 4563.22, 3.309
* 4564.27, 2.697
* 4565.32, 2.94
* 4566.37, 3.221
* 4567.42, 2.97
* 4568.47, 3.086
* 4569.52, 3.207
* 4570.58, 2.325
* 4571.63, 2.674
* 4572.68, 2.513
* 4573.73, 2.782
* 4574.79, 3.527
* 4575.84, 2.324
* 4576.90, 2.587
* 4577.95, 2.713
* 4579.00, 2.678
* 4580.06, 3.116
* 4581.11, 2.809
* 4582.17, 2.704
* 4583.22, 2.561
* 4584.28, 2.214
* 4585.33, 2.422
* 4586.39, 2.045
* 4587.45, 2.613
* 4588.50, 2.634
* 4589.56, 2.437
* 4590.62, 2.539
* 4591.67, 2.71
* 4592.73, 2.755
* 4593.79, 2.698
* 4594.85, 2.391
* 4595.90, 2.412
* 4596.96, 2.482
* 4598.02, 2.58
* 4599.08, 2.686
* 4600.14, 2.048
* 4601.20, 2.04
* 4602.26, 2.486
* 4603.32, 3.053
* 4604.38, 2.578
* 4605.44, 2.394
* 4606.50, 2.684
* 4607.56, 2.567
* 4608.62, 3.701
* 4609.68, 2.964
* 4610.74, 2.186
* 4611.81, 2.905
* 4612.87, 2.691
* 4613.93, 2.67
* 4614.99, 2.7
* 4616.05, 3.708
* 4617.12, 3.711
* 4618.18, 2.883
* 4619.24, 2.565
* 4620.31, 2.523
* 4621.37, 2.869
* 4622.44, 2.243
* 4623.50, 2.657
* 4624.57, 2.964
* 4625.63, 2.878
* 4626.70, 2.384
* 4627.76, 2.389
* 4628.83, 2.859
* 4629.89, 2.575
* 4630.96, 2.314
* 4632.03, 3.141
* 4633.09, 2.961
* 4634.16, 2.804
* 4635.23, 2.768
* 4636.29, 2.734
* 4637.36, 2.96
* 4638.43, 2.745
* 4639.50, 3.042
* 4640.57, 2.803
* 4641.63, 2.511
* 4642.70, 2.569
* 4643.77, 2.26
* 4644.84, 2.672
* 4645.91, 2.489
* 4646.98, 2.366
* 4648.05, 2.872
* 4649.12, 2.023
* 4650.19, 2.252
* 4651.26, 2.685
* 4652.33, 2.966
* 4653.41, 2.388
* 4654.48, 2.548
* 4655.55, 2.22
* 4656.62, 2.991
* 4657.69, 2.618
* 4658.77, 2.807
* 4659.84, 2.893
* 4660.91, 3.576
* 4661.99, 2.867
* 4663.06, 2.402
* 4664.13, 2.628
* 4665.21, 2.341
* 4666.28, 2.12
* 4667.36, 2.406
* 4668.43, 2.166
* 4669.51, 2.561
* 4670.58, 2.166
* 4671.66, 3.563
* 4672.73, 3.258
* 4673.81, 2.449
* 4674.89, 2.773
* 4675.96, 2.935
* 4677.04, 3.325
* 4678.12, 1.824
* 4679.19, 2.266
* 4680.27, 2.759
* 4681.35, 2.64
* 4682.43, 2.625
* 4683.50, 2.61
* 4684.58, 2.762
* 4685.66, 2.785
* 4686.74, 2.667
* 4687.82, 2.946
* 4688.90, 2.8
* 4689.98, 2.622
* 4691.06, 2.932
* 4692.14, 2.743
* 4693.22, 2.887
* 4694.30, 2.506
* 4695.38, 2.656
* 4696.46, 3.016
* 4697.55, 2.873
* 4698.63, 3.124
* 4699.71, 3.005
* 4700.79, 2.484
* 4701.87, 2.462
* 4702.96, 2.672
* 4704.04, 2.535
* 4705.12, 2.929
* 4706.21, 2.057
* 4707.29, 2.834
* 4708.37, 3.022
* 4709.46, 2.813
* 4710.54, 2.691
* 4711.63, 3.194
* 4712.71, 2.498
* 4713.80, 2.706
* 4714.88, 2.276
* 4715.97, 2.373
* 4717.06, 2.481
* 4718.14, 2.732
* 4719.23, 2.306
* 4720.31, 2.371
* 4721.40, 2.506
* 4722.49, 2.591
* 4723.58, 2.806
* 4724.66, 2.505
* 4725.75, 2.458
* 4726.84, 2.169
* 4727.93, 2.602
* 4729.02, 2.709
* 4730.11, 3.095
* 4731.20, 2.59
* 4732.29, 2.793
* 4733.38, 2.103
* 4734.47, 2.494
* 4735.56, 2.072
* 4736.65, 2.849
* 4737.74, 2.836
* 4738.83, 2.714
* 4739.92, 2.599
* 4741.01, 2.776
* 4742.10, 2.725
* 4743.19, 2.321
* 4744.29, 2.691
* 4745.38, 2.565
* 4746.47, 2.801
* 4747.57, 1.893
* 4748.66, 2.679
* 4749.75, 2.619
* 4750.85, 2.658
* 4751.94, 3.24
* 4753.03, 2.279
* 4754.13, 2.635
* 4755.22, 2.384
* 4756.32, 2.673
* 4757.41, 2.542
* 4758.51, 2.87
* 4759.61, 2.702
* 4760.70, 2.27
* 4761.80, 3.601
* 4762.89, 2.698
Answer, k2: 0.43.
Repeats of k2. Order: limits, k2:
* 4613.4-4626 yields 0.46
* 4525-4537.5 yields 0.63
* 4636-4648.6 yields 0.37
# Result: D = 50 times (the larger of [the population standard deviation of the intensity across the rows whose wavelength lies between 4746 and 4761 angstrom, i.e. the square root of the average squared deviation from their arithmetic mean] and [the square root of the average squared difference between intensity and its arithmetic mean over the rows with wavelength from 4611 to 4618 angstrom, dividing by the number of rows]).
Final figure 23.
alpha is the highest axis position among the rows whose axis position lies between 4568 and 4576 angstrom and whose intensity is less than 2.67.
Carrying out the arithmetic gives 4575.84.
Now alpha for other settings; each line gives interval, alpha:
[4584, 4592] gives 4590.62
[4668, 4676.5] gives 4673.81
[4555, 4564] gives 4561.11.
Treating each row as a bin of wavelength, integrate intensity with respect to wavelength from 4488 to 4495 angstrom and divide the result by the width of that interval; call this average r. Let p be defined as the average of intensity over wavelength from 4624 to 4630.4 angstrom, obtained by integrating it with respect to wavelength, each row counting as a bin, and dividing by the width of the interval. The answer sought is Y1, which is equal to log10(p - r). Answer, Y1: -0.99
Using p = 2.68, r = 2.57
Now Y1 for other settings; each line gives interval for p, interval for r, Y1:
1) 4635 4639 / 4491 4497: -0.71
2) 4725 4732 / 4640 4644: -1.39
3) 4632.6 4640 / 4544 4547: -0.53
